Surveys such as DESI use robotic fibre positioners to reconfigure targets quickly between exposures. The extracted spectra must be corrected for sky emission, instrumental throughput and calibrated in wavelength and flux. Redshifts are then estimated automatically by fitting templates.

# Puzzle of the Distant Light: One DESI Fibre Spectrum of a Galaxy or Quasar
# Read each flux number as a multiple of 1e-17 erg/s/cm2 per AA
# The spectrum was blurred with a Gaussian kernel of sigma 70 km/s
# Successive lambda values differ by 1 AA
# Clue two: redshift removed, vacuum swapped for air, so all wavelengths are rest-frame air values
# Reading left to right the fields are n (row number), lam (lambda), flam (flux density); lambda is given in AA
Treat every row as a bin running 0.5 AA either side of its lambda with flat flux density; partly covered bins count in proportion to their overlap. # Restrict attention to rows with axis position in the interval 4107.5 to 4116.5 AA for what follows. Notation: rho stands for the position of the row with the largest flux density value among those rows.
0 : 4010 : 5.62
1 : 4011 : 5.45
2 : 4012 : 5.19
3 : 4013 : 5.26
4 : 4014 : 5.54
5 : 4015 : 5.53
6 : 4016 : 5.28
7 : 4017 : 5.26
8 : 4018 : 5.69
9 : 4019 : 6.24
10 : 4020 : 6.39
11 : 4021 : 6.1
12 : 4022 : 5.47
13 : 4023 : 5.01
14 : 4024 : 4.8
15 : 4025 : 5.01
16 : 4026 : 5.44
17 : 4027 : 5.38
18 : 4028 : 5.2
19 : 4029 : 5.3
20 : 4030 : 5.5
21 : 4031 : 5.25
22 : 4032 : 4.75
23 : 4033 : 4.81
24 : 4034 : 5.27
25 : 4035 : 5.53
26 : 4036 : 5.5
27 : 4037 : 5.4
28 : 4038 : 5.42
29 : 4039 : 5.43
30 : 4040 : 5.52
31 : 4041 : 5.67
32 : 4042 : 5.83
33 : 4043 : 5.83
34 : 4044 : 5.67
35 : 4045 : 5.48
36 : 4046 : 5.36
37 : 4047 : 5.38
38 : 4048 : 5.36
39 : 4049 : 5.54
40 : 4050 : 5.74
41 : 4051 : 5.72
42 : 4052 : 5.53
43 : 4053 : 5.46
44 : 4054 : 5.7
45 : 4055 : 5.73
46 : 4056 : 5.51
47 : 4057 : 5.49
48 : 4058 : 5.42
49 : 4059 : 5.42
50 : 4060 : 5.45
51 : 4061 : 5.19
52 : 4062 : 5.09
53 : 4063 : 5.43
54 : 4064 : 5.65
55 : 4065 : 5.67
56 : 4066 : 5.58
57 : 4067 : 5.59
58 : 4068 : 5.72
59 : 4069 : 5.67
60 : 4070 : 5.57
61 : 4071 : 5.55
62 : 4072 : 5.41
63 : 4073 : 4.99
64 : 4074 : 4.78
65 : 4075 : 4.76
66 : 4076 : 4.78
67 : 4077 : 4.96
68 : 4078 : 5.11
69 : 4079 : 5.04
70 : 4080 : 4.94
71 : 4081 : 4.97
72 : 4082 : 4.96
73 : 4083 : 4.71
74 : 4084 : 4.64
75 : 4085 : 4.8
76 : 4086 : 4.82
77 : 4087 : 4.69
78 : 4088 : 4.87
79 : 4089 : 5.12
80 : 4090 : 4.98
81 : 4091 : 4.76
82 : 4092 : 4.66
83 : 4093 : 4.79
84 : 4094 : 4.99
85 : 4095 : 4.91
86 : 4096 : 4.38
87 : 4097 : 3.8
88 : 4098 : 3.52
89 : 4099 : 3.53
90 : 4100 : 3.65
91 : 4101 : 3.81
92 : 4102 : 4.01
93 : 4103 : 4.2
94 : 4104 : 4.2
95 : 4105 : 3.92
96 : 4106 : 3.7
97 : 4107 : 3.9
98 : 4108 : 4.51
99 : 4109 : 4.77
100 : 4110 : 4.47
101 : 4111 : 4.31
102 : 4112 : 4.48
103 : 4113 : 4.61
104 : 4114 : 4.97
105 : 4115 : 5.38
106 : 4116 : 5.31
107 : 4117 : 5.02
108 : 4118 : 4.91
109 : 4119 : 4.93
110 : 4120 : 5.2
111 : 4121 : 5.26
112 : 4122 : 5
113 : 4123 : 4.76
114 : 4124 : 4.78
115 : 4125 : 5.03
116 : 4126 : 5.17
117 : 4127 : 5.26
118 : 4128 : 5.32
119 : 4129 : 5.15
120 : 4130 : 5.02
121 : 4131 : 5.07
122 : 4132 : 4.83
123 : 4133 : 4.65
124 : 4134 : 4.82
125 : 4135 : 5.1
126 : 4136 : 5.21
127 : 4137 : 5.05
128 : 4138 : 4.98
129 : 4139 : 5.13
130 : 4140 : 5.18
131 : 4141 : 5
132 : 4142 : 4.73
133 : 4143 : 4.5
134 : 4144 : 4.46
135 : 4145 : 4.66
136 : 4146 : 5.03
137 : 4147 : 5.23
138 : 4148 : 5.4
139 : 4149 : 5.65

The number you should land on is 4115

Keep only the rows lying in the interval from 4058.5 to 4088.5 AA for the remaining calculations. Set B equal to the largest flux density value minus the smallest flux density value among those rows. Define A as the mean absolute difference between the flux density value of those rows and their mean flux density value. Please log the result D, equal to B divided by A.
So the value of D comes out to 3.4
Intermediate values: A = 0.32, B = 1.1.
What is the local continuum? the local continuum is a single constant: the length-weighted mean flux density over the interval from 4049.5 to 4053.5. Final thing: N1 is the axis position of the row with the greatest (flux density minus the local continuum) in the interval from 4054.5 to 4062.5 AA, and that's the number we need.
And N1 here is 4055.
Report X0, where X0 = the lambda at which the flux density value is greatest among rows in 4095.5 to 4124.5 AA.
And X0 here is 4115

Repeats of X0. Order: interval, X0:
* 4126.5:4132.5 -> 4128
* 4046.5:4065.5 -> 4050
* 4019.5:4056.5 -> 4020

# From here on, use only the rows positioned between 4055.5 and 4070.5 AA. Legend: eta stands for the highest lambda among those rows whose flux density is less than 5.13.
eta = 4062 AA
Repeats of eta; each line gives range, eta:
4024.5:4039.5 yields 4033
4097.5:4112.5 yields 4112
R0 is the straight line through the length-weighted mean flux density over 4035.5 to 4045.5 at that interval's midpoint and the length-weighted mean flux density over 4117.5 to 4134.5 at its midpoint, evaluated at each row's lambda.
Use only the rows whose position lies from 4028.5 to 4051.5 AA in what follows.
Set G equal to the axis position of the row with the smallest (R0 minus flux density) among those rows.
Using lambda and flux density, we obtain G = 4043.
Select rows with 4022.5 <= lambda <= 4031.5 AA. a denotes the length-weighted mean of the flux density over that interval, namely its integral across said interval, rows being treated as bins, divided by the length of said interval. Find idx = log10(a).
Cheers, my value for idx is 0.72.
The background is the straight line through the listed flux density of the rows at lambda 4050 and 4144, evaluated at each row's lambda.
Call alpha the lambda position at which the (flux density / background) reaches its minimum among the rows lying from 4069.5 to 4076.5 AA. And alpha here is 4075 AA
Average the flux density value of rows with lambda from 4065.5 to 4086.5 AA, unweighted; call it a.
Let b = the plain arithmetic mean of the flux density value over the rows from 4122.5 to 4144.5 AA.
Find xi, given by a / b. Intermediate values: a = 5.1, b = 5.0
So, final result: 1.03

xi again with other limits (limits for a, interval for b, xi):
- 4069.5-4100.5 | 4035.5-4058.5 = 0.86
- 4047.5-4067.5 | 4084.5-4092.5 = 1.14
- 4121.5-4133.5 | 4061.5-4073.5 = 0.91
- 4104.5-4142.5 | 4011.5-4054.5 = 0.89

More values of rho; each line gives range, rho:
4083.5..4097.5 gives 4089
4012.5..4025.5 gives 4020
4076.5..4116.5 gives 4115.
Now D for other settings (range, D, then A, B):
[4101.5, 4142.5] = 4.9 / 0.34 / 1.7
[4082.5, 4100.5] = 3.8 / 0.42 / 1.6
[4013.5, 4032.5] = 5.1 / 0.32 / 1.6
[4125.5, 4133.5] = 4.0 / 0.17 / 0.7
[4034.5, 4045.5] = 3.3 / 0.13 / 0.4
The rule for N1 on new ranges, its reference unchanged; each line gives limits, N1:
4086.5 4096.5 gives 4089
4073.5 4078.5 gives 4078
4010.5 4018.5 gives 4018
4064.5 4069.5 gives 4068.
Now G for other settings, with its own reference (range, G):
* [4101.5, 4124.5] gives 4115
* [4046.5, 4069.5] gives 4068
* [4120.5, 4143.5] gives 4128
